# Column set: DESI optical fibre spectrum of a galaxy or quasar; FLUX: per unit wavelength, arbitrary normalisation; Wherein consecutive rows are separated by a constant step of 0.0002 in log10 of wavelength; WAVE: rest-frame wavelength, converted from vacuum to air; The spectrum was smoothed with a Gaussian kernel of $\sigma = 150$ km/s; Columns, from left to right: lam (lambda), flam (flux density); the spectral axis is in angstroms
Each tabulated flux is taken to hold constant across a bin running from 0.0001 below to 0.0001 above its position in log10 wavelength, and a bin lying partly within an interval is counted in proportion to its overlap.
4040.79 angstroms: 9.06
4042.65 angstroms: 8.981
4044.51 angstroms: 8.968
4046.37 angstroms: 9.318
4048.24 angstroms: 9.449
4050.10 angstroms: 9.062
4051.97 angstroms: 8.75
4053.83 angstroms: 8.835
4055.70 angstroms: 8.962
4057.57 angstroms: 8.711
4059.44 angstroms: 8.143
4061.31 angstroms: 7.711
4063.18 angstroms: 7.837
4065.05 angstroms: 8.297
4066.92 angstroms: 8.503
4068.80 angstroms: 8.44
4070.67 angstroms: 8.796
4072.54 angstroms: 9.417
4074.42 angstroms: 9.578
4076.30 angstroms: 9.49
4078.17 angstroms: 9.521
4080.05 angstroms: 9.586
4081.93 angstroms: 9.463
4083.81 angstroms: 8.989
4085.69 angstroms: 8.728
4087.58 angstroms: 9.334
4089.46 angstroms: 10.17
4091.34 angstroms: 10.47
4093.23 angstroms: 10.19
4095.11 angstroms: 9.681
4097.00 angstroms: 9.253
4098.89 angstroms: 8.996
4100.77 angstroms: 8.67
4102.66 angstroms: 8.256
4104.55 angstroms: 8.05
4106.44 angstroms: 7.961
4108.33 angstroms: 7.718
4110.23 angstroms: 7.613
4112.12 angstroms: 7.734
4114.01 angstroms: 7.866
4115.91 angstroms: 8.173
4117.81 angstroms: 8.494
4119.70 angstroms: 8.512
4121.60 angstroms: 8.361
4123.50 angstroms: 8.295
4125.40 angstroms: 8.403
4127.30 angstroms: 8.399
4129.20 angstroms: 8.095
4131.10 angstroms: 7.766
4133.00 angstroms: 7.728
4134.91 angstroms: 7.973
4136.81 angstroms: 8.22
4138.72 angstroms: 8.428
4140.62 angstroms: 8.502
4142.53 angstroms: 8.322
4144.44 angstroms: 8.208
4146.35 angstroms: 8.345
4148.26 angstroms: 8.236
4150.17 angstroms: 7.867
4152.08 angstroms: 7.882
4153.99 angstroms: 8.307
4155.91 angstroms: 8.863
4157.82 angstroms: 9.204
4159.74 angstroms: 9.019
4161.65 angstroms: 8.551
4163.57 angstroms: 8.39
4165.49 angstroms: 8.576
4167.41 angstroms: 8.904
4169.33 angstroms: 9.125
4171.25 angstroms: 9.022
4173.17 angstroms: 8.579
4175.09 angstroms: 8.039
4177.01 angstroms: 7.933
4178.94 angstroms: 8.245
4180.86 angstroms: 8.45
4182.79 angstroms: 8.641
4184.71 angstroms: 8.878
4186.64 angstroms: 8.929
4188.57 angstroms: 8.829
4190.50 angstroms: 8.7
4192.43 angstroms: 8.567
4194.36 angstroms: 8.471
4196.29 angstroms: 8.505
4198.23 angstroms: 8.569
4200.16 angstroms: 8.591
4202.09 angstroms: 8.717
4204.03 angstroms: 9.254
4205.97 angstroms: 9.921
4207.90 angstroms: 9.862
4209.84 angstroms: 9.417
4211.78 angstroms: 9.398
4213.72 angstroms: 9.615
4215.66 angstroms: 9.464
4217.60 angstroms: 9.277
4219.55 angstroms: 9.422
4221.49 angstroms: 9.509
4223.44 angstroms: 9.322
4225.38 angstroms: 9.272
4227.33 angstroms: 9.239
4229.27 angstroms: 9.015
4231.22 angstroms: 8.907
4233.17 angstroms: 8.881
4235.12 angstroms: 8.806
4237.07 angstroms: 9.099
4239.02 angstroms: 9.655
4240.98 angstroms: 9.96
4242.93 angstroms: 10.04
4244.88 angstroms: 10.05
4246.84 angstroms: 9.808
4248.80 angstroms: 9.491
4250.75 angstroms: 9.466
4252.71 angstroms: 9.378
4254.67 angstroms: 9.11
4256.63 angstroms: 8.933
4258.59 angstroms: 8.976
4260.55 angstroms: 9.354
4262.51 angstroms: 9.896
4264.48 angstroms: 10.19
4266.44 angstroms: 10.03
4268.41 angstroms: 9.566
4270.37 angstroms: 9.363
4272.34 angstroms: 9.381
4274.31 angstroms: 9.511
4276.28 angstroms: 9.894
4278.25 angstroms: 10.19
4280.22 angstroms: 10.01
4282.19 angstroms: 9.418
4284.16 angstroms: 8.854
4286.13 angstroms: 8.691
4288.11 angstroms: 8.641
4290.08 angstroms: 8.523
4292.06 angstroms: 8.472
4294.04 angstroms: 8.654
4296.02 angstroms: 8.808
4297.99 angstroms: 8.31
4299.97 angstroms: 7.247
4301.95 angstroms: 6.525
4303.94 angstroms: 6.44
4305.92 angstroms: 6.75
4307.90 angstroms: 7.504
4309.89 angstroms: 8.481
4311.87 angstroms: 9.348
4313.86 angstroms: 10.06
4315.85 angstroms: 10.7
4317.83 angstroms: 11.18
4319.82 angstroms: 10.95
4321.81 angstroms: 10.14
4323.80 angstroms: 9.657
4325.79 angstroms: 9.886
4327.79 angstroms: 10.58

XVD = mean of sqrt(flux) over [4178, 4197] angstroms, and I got 2.94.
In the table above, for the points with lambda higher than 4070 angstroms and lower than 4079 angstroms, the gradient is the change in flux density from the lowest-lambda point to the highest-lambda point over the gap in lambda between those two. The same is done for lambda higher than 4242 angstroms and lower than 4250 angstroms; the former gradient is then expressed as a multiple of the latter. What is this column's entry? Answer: -1.0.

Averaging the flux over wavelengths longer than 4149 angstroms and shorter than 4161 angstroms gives 8.52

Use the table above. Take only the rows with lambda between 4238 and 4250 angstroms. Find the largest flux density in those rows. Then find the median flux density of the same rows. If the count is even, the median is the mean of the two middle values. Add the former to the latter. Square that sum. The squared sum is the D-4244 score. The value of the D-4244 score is 397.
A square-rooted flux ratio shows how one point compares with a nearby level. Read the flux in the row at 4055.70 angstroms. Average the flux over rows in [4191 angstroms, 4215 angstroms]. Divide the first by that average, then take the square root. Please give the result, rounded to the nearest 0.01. 0.99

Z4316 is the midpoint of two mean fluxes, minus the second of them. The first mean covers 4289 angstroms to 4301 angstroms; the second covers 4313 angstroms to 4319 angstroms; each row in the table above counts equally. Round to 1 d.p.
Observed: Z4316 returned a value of -1.2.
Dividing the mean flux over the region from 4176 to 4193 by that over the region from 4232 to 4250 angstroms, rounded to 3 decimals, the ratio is 0.900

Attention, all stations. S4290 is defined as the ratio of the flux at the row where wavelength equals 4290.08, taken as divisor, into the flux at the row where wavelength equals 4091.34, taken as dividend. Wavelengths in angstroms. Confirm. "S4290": 1.23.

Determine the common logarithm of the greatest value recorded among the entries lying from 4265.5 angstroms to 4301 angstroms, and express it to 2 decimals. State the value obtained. 1.01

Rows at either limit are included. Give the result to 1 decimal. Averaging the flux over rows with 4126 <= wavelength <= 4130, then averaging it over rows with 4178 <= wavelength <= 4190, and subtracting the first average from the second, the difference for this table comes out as 0.4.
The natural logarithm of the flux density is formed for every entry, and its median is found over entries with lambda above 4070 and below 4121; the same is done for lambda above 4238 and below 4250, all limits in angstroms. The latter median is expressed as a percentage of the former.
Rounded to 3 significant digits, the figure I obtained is 104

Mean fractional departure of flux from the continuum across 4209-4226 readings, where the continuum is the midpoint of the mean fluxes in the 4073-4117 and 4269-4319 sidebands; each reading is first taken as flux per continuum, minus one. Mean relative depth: 0.059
